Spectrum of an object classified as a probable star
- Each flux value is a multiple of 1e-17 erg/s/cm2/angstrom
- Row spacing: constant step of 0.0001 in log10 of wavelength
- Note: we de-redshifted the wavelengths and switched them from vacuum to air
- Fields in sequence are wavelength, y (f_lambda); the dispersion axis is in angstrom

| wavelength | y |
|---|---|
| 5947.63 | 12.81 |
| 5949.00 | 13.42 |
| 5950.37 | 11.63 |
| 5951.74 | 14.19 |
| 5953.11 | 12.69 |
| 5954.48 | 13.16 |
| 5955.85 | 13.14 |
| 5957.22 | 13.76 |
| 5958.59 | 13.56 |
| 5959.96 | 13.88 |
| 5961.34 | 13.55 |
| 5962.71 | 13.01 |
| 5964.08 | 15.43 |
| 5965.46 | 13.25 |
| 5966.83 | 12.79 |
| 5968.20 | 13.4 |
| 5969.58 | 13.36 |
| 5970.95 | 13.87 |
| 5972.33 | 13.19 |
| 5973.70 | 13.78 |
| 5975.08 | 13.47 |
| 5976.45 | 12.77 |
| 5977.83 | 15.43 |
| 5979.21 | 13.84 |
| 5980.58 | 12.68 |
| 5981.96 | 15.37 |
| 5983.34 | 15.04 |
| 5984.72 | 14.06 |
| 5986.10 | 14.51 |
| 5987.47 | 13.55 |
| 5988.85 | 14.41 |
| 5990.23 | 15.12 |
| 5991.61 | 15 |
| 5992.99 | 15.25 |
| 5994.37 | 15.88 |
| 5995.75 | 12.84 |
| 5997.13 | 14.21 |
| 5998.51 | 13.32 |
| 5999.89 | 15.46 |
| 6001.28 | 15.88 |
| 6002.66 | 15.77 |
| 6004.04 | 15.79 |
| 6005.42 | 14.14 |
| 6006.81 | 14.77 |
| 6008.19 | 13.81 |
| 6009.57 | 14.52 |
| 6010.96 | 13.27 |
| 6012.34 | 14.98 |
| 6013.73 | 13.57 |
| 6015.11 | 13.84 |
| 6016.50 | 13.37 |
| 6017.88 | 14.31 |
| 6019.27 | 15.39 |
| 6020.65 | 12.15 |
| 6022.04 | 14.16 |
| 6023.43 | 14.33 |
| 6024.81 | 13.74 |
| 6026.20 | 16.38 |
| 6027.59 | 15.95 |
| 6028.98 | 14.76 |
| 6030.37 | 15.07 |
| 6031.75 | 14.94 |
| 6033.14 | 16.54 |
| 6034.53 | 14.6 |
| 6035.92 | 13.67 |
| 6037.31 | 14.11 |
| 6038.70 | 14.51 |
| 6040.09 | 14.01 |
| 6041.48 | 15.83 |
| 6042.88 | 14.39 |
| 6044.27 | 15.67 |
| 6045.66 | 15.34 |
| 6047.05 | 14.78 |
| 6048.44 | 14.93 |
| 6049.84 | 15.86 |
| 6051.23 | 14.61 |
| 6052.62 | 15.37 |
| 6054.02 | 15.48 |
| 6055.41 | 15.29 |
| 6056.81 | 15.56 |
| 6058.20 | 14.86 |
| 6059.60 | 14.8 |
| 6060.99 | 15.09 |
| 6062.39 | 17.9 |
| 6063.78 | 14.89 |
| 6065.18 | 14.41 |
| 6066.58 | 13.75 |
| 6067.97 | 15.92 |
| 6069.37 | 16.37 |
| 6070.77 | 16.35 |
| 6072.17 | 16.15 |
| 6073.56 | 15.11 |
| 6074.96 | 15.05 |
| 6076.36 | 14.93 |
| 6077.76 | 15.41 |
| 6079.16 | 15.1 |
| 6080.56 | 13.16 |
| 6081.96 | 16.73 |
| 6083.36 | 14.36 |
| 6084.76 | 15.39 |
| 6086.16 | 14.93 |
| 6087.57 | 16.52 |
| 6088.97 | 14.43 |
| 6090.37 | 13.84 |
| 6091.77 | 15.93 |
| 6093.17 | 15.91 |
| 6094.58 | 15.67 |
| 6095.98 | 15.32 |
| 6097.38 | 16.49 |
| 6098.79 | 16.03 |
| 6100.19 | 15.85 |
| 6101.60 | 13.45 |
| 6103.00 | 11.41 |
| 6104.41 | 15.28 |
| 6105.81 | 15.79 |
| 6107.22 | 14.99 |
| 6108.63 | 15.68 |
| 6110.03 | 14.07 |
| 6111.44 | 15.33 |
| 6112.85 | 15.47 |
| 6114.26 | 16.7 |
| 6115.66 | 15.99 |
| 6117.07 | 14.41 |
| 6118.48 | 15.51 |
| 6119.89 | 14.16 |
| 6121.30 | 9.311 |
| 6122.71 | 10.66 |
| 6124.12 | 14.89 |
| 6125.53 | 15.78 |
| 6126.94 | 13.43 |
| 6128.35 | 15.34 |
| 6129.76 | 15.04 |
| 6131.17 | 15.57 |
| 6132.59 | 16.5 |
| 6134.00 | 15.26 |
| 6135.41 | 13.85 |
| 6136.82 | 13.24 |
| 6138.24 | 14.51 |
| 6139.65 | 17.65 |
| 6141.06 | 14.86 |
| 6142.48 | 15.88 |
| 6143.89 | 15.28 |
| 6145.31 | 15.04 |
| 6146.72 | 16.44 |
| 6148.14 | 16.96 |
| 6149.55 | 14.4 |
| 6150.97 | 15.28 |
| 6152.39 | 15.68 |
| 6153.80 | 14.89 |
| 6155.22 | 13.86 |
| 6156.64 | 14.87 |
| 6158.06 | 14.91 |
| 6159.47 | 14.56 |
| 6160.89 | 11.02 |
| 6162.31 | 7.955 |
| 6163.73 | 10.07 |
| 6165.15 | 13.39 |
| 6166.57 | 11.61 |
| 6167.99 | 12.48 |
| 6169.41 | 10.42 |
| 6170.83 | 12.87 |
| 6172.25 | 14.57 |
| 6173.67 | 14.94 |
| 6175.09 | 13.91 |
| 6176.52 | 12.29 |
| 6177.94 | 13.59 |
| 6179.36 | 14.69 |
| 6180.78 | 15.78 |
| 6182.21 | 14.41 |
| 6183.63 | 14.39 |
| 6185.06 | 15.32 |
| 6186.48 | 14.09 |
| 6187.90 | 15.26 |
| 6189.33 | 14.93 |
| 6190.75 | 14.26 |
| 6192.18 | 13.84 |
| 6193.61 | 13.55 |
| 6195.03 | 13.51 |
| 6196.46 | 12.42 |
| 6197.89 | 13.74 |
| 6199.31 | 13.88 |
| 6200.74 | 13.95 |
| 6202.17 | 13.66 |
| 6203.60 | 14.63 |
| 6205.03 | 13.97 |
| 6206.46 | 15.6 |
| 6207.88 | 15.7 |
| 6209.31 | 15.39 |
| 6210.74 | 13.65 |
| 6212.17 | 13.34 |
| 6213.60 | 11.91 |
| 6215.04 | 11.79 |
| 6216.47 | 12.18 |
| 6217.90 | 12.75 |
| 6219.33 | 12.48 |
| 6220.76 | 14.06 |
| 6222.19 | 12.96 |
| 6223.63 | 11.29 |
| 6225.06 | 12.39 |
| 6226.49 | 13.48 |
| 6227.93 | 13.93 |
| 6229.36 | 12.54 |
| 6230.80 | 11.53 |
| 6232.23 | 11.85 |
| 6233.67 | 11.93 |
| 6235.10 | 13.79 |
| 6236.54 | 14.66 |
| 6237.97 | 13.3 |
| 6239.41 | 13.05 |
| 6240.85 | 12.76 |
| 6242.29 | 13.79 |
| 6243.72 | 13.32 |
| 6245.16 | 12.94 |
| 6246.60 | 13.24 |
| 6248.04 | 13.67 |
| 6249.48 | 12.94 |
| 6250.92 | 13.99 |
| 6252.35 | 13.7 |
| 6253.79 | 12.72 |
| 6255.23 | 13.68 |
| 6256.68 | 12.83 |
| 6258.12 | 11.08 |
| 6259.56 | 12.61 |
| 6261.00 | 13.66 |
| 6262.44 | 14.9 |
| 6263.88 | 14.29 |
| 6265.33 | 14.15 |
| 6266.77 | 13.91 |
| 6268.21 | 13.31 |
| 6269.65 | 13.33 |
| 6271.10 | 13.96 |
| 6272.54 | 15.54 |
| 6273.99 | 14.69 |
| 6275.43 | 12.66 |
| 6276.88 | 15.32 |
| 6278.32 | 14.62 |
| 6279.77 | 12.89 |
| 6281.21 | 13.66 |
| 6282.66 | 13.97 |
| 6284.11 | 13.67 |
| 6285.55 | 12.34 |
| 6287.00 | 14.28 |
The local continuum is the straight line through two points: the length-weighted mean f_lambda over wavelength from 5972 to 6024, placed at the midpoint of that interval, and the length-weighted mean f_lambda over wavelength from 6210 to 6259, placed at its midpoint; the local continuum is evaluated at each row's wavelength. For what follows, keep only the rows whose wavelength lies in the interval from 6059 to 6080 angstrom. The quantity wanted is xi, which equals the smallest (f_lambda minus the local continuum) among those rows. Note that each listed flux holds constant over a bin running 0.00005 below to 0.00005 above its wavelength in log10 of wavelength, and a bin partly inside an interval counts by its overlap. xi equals 0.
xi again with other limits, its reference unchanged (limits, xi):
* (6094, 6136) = -4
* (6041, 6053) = 0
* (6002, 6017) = -1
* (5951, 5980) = -2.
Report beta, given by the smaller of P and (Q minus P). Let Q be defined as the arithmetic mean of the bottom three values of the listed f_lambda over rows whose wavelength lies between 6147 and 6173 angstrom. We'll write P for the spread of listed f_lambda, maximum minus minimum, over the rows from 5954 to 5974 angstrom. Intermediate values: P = 2.6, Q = 9.5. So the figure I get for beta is 2.6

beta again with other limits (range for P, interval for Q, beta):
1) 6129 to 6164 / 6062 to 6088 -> 4.1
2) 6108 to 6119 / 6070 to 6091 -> 2.6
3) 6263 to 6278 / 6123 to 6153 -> 2.9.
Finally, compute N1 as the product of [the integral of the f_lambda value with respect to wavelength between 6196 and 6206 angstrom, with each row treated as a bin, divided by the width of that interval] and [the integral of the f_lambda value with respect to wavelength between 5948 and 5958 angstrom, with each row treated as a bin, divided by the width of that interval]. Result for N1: 182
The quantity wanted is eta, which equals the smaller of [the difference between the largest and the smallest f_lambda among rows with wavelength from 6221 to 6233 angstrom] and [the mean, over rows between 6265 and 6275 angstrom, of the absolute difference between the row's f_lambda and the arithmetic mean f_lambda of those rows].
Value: 0.6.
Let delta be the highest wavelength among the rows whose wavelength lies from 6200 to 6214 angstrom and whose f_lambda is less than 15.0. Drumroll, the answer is 6213.60 angstrom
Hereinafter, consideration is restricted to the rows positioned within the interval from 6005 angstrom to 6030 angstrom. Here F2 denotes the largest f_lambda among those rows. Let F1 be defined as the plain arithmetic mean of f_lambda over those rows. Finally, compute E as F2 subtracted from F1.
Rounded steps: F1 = 14.3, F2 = 16.38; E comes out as -2.1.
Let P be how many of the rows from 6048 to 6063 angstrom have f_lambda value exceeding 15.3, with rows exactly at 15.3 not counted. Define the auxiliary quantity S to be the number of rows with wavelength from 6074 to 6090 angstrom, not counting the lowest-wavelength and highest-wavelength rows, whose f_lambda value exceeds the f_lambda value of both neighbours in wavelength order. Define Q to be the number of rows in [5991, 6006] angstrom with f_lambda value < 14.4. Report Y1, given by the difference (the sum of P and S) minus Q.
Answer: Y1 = 5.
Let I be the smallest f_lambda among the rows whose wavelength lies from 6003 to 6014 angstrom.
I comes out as 13.27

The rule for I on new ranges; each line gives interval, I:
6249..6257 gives 12.72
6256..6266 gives 11.08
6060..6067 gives 13.75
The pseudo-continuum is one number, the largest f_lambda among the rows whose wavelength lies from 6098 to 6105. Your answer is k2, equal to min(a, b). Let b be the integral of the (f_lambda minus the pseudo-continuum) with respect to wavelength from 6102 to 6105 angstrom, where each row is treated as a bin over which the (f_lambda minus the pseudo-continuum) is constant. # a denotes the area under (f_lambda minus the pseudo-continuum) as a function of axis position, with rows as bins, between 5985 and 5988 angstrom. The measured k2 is -8.2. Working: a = -6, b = -8.2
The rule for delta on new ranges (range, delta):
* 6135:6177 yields 6176.52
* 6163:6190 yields 6189.33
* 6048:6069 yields 6066.58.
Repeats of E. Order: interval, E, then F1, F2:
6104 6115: -1.3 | 15.4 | 16.7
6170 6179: -1.2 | 13.7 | 14.94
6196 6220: -2.1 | 13.6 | 15.7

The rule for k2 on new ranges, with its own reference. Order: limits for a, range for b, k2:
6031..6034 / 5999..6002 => -1.5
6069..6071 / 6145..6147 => -0.6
